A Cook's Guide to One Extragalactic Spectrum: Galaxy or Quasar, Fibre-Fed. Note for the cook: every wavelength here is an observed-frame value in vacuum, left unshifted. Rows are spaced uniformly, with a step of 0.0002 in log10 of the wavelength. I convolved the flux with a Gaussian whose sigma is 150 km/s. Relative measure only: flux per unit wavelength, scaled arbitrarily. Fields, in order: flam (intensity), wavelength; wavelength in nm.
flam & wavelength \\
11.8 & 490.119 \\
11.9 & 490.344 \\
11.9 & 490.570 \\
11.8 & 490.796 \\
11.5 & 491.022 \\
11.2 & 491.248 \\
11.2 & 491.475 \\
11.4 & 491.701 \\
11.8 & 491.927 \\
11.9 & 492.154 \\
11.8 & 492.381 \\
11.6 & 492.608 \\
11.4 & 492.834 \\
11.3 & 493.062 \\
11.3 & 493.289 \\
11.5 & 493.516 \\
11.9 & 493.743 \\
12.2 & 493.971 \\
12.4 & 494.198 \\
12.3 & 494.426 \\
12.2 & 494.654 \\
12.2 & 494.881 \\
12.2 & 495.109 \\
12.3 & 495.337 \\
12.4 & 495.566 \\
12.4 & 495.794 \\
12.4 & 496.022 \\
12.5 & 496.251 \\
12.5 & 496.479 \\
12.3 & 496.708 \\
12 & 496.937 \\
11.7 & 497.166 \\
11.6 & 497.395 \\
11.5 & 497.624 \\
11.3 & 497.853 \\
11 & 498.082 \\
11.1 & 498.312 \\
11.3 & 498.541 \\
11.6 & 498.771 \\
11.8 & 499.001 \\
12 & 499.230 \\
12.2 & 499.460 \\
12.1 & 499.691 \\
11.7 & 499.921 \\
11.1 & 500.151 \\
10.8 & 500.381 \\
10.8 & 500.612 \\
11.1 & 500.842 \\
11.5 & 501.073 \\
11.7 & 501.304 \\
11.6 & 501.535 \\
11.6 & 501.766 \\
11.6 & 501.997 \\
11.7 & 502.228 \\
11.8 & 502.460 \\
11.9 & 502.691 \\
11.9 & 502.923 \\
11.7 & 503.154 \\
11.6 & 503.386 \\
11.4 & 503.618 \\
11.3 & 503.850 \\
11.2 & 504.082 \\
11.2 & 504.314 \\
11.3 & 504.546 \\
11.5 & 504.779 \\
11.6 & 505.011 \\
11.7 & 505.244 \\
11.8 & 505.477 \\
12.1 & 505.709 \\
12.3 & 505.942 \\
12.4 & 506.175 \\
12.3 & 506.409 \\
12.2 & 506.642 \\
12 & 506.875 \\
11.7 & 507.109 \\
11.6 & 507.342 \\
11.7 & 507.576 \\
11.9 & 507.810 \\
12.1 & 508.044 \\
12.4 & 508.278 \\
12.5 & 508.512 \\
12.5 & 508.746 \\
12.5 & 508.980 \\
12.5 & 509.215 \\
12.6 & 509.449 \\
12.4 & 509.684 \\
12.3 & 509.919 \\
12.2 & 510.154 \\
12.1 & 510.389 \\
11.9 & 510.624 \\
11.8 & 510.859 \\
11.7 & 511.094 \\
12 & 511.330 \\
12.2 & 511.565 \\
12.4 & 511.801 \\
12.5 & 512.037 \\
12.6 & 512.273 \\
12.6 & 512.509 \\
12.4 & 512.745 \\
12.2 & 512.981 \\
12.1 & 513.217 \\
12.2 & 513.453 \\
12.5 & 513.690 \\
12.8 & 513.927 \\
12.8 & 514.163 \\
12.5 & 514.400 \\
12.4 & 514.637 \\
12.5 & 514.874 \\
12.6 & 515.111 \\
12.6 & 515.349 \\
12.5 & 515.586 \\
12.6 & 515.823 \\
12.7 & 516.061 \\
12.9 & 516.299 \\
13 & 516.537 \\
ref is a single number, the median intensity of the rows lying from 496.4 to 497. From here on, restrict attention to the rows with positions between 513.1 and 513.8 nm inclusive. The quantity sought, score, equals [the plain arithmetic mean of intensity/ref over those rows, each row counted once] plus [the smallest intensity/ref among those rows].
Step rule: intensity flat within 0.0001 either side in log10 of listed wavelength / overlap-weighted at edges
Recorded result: 1.98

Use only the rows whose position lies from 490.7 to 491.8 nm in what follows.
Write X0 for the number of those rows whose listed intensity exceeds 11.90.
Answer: 0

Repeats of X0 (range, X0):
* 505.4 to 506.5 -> 4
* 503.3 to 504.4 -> 0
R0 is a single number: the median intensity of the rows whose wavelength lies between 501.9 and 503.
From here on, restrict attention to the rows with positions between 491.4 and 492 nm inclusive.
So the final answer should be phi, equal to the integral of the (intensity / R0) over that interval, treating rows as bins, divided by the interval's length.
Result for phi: 0.97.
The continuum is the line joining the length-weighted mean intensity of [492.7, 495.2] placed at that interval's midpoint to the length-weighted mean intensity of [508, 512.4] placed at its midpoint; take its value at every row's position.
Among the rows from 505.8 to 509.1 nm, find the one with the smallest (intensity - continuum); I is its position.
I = 507.342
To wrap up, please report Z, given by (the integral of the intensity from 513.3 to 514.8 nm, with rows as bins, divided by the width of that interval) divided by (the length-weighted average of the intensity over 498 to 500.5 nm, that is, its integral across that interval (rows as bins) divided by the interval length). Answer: 1.09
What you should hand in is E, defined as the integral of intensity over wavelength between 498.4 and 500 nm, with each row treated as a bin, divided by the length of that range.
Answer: 11.8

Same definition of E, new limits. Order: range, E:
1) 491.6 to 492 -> 11.6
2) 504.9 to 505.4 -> 11.6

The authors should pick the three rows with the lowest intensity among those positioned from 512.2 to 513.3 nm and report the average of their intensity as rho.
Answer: 12.2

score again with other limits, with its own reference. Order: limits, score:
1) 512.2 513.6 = 1.99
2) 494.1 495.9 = 1.99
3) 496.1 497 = 1.98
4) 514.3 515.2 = 2.02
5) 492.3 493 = 1.87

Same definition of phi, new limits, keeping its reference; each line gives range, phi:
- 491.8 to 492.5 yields 1.00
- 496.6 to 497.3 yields 1.02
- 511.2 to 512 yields 1.03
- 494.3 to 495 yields 1.04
